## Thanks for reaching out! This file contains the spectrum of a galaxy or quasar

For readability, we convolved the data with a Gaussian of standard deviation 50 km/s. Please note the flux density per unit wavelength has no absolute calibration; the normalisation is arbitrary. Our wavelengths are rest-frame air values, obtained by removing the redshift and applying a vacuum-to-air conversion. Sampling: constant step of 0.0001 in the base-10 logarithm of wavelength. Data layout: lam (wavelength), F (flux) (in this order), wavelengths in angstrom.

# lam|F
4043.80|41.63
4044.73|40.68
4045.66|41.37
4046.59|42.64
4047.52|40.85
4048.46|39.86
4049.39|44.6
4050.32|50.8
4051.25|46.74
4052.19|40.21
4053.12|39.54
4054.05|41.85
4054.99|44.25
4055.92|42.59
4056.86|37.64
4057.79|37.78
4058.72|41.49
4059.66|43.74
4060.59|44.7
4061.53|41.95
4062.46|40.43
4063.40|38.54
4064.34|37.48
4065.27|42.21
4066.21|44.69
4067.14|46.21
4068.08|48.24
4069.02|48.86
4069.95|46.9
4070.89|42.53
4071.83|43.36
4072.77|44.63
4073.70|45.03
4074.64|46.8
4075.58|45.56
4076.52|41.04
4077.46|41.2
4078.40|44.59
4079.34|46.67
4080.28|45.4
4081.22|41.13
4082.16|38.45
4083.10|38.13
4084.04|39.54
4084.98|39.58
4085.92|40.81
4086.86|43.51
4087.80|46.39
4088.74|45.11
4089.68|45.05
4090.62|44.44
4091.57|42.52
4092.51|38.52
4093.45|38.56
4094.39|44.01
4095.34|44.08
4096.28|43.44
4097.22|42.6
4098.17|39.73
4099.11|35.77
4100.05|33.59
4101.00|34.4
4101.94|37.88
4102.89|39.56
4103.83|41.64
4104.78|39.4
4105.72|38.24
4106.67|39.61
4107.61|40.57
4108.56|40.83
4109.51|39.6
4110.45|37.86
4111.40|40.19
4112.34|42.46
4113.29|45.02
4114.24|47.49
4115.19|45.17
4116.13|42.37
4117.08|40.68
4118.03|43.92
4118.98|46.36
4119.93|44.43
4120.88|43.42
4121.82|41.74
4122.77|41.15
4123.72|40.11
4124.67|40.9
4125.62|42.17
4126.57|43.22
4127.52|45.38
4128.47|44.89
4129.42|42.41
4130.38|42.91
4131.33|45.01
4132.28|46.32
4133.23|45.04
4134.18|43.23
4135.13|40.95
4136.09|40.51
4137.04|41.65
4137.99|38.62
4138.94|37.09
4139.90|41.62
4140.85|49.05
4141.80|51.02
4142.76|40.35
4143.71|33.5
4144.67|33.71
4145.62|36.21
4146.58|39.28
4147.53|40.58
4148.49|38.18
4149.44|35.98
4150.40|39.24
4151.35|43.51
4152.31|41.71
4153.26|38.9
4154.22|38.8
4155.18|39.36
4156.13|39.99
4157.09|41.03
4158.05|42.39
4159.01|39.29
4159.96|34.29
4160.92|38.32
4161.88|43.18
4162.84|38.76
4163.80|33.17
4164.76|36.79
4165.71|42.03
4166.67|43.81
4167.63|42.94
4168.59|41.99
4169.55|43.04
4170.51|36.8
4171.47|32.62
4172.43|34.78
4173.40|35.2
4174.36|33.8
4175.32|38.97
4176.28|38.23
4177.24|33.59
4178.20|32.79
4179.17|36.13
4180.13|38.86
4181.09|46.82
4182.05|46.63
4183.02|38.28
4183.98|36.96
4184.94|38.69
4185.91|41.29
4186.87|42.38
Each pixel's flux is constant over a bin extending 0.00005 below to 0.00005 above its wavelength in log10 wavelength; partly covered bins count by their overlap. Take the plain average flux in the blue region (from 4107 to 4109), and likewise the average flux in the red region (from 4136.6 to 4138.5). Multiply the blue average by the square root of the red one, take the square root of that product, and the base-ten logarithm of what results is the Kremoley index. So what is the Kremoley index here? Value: 1.206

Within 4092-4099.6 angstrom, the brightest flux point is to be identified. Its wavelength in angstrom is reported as 4095.34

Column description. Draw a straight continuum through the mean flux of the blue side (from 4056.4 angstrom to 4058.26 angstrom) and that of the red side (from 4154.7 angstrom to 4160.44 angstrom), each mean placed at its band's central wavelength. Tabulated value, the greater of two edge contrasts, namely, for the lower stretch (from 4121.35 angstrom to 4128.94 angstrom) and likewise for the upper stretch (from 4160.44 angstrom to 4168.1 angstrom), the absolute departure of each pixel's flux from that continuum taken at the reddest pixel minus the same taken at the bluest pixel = 3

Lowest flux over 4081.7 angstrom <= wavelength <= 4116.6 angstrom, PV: 33.59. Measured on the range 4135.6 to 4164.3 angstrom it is 33.17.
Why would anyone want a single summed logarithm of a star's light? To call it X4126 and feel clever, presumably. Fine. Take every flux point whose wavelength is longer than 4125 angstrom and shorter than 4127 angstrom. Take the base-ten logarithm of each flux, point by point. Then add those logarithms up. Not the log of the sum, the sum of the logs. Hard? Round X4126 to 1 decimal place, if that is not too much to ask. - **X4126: 3.3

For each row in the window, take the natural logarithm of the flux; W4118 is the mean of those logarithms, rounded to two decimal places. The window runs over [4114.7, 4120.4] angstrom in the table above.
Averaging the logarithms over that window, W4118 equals 3.78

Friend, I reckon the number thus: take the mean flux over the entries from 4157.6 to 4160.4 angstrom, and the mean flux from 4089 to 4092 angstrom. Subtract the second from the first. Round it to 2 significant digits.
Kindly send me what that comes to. -5.3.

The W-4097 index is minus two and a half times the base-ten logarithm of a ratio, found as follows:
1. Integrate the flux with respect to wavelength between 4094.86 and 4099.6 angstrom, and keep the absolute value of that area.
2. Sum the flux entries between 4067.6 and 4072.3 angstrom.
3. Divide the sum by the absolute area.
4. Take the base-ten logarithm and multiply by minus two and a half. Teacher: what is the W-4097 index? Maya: -0.18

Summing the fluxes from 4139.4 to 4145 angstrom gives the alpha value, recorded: 249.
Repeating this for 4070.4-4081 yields 487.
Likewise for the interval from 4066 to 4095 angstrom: 1347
